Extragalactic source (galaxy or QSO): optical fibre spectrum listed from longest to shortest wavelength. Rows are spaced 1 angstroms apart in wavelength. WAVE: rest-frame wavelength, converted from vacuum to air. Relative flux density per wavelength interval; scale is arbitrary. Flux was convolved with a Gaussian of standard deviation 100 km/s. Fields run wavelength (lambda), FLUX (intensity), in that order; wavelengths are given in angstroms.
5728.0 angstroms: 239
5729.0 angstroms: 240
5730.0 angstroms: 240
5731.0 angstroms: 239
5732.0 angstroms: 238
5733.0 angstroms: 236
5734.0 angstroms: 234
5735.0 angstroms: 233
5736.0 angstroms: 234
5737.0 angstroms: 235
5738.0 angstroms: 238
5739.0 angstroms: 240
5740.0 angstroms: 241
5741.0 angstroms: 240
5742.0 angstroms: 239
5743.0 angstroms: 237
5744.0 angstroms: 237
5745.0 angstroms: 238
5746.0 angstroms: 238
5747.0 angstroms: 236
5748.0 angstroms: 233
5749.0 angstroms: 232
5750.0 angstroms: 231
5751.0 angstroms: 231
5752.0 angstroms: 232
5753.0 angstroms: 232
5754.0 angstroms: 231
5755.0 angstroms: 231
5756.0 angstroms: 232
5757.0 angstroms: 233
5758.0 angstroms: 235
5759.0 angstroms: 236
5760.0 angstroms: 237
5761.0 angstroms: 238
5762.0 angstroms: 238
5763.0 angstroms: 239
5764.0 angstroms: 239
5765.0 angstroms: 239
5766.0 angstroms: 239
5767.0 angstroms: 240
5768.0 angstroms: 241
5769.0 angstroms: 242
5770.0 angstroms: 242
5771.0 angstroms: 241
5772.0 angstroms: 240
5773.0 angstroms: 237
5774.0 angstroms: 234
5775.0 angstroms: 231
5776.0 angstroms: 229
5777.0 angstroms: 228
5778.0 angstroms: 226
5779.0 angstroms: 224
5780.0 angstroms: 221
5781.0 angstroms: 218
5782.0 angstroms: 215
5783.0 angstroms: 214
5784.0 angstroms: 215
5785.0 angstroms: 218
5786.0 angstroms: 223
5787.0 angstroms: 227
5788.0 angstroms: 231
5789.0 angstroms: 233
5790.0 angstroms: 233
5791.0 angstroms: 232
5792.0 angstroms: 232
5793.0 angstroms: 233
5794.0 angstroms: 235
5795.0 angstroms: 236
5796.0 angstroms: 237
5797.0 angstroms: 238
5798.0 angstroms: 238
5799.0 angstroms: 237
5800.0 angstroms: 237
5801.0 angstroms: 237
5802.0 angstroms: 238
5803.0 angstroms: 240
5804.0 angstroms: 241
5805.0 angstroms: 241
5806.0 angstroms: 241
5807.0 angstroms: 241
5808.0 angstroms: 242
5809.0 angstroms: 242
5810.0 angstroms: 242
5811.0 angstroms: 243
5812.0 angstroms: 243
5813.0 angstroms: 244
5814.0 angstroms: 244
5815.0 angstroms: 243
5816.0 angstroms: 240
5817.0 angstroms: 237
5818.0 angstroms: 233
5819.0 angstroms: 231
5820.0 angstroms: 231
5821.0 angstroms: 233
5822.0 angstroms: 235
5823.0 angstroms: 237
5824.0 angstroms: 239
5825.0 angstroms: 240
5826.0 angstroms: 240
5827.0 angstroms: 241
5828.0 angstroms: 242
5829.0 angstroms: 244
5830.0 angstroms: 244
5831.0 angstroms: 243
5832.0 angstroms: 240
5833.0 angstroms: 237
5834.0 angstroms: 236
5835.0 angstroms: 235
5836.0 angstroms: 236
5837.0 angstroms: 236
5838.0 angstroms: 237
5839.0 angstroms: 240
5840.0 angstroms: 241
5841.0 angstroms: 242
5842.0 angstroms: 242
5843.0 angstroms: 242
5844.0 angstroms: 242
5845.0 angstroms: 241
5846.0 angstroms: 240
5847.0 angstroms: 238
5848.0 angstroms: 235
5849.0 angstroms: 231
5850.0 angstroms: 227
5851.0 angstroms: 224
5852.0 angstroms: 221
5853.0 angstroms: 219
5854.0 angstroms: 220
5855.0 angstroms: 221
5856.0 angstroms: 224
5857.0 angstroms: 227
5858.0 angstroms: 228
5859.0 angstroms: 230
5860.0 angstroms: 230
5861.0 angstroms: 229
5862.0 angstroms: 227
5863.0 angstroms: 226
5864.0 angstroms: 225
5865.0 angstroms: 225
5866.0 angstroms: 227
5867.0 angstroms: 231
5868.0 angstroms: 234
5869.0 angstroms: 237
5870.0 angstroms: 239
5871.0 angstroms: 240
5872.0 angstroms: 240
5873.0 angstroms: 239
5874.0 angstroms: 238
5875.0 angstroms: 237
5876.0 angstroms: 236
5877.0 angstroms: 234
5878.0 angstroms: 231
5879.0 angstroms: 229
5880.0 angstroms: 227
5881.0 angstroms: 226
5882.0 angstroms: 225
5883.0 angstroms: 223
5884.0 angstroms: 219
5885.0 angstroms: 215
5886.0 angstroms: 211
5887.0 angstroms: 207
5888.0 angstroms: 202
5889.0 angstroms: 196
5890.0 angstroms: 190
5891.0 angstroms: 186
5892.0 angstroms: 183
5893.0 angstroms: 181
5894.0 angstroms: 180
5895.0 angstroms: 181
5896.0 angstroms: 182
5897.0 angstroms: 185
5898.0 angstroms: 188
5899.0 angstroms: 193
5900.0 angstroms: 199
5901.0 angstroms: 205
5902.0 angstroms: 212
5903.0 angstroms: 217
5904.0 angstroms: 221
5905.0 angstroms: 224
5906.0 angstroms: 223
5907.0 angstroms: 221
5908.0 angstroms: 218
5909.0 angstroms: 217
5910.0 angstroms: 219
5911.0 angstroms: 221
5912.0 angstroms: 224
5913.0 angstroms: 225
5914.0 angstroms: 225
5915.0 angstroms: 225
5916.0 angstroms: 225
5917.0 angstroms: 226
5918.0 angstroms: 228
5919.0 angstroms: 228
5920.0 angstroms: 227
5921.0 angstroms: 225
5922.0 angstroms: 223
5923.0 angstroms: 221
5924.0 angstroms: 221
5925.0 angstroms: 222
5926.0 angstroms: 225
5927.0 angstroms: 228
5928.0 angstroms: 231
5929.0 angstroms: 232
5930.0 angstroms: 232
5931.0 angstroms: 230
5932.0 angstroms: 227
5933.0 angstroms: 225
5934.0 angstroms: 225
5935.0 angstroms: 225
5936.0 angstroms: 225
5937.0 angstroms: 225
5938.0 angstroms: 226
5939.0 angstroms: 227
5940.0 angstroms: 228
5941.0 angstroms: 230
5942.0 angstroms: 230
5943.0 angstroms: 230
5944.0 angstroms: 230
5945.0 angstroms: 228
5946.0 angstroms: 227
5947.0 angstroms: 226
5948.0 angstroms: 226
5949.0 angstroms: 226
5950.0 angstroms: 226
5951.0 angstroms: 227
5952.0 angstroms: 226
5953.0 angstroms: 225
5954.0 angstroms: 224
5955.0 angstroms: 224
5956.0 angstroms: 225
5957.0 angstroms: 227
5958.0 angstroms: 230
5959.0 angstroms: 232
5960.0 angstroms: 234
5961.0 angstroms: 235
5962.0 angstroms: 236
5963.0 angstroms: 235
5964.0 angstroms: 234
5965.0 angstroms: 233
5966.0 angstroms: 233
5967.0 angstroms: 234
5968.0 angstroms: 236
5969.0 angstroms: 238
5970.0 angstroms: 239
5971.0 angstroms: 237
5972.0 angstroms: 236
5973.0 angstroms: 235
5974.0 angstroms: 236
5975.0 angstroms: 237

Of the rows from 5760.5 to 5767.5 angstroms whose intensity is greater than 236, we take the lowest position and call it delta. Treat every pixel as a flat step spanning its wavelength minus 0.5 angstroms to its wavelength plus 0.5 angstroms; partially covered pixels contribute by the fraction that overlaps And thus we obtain 5761.0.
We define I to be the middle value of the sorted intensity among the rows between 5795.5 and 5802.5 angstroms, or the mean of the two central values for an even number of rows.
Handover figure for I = 237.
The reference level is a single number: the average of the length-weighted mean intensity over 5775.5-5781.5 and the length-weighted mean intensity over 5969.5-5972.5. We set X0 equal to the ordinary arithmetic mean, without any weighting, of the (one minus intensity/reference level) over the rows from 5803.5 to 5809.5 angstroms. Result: -0.05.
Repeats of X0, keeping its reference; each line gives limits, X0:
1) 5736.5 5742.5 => -0.03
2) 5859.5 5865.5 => 0.02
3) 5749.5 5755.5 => 0.00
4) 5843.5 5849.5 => -0.03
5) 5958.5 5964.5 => -0.02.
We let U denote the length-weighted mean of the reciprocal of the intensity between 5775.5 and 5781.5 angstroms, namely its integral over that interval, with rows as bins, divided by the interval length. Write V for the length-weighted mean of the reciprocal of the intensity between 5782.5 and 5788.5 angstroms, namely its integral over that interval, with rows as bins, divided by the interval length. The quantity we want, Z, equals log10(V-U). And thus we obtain -4.20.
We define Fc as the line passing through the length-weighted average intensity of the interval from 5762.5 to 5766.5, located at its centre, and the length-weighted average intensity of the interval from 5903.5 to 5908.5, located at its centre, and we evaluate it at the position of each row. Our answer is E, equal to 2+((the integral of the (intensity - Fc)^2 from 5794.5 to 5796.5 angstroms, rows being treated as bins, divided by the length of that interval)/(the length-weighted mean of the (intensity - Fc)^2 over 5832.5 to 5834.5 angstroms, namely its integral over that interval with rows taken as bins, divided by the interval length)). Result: 2.1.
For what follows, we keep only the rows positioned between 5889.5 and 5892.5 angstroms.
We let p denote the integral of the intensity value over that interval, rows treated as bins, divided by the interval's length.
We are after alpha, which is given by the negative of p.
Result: -186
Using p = 186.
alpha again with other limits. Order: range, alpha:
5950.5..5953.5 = -226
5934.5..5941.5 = -227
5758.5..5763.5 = -238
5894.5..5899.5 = -186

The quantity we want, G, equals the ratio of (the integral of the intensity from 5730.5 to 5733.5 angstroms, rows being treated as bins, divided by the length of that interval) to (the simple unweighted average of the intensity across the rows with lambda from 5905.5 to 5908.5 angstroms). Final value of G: 1.08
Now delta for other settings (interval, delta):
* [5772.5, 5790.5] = 5773.0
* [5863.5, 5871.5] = 5869.0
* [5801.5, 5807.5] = 5802.0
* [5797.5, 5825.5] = 5798.0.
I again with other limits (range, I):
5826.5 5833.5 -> 242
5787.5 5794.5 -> 233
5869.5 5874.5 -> 239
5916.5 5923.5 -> 226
